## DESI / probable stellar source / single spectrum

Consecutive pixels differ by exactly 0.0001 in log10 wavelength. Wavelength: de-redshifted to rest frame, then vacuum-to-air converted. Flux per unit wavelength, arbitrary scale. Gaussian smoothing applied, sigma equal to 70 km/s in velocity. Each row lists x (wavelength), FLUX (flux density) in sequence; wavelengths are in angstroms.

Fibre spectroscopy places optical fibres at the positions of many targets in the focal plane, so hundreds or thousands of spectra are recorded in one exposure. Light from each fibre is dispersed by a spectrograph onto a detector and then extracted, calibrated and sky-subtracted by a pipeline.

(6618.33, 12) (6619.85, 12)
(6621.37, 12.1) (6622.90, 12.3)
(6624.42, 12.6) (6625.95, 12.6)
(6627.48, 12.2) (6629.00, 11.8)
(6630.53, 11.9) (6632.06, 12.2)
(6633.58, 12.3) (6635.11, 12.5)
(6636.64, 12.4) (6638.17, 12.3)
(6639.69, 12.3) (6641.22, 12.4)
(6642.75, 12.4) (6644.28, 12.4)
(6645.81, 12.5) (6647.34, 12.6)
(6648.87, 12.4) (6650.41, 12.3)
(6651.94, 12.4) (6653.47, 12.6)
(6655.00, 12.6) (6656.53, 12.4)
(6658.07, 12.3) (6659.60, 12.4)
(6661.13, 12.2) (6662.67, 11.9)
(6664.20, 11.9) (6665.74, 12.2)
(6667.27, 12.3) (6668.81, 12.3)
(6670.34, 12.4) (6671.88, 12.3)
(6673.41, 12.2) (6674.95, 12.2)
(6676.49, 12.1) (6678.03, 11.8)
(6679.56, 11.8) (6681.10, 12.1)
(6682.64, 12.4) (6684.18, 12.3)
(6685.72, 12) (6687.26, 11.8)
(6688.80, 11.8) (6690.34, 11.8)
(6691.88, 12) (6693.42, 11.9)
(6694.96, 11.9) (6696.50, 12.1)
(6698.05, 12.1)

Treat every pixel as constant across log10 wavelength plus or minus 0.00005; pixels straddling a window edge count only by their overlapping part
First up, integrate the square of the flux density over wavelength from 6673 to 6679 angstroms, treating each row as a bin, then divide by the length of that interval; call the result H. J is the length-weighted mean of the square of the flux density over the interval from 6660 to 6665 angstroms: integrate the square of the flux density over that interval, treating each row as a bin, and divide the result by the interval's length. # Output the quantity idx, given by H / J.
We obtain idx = 1.005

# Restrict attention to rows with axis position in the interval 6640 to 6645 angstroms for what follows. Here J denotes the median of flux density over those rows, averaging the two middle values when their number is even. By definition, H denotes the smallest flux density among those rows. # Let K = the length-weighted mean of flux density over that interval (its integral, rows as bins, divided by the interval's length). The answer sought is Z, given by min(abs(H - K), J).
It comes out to 0.01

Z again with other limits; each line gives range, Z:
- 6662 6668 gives 0.18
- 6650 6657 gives 0.19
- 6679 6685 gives 0.35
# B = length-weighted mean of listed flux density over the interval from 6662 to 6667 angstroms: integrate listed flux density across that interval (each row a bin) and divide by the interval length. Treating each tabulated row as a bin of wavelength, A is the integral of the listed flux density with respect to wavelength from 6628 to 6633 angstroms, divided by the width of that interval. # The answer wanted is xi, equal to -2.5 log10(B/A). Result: -0.003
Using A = 12.01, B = 12.0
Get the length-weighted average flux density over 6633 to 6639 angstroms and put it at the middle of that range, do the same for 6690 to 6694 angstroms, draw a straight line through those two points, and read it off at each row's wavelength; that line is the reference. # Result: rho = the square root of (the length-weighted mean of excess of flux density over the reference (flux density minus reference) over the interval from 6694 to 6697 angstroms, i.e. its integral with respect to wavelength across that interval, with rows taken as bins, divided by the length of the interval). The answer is 0.31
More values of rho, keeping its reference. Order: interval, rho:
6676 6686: 0.26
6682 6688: 0.38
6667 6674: 0.46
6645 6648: 0.50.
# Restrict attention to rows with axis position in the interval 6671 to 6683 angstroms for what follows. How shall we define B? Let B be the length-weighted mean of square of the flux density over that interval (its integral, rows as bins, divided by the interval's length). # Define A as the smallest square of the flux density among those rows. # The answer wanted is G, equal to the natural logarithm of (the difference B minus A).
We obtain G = 2.0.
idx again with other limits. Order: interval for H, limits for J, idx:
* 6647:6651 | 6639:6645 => 1.006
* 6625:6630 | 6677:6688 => 1.028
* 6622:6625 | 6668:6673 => 1.016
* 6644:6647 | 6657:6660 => 1.023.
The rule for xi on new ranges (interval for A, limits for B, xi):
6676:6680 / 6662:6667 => -0.012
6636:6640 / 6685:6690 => 0.045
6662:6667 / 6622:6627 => -0.036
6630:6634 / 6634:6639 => -0.022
